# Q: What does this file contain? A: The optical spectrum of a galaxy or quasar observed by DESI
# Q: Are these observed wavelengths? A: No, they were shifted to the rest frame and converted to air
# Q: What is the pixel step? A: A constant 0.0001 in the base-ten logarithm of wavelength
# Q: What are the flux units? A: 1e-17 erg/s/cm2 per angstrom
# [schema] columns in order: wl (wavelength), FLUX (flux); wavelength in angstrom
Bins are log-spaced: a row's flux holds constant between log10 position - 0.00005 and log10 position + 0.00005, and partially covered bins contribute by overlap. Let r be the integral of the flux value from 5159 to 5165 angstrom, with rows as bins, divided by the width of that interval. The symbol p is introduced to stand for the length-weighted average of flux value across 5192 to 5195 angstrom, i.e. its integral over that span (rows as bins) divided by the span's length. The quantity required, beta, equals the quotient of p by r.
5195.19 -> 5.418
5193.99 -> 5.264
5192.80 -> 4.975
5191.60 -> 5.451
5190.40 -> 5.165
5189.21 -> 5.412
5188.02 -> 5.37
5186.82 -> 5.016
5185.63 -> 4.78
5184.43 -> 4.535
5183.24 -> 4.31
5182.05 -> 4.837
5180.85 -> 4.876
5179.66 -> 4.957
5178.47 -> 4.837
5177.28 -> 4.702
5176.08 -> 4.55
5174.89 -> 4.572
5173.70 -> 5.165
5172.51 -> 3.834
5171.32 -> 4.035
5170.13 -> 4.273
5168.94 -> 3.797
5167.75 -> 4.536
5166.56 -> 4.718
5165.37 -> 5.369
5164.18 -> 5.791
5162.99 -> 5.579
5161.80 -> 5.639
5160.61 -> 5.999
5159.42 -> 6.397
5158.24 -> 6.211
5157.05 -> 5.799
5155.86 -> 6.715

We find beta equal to 0.9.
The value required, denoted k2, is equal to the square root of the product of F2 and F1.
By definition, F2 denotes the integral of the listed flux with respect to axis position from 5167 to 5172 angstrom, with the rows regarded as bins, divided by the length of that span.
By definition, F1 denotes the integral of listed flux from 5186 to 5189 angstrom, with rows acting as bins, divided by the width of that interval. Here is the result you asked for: 4.66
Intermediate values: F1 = 5.2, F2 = 4.17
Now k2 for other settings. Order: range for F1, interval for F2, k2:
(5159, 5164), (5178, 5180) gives 5.36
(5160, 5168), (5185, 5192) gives 5.30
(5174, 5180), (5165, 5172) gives 4.57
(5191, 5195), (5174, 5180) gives 4.98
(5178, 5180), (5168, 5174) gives 4.53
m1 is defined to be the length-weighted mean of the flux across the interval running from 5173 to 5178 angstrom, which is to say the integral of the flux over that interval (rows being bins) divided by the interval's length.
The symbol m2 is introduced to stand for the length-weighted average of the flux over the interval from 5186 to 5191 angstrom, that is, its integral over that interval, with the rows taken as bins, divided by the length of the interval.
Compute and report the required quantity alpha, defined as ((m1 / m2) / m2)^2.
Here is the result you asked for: 0.03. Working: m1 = 4.7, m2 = 5.2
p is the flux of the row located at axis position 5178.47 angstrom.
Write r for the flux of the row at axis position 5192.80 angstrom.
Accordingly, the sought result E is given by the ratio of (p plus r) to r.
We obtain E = 1.97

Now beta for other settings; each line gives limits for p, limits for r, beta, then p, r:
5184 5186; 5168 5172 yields 1.1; 4.64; 4.1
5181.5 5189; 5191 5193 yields 0.9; 4.84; 5.2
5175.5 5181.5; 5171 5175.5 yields 1.1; 4.78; 4.4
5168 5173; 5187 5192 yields 0.8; 4.03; 5.3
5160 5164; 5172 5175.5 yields 1.3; 5.74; 4.5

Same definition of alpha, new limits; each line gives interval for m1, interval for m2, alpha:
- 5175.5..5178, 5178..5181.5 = 0.04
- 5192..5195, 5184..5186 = 0.06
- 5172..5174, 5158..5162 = 0.01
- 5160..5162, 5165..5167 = 0.05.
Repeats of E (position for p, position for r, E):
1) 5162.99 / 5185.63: 2.17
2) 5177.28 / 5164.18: 1.81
